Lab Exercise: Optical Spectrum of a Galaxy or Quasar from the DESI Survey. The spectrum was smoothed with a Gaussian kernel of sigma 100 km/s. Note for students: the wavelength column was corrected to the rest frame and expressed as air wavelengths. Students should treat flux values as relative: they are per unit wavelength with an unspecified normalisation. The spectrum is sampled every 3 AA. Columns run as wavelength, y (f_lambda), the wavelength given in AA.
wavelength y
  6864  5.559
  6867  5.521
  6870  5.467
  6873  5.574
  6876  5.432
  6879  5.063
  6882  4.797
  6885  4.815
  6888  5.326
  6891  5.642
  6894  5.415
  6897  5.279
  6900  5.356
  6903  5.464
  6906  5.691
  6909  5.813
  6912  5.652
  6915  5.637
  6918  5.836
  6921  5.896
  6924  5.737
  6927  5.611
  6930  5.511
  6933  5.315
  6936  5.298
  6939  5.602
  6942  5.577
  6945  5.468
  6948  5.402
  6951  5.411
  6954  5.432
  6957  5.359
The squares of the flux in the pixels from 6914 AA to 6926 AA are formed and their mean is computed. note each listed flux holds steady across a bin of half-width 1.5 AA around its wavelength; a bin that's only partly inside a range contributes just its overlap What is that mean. 33.4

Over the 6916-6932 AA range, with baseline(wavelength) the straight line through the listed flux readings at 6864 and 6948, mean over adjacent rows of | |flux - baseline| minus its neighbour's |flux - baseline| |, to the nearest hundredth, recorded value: 0.11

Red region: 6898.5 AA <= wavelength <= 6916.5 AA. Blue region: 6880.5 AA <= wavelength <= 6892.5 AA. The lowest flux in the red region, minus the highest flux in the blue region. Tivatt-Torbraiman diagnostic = -0.29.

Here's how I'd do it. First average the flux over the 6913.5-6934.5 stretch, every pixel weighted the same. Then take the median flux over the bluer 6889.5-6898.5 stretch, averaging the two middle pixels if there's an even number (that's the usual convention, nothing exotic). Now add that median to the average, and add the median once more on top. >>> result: 16.5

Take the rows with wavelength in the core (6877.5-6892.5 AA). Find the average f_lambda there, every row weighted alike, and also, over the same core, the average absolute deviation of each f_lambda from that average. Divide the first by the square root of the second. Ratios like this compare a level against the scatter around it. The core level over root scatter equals 9.6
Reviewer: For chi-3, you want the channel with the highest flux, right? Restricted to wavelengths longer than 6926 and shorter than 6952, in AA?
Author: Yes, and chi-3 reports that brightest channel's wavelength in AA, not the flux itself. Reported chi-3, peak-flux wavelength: 6927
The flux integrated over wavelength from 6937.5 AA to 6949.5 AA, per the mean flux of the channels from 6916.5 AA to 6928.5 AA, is 11.5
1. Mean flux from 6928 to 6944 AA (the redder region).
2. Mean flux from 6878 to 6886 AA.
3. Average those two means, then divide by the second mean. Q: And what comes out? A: 1.06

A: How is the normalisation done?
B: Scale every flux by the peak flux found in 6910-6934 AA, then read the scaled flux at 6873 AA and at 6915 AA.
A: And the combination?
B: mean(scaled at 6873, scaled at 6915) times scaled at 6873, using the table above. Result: 0.90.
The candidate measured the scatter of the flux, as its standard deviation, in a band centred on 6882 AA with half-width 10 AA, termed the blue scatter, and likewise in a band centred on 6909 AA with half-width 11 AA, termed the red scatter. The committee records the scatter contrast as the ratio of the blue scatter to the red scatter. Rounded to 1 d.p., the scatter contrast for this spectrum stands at 2.0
